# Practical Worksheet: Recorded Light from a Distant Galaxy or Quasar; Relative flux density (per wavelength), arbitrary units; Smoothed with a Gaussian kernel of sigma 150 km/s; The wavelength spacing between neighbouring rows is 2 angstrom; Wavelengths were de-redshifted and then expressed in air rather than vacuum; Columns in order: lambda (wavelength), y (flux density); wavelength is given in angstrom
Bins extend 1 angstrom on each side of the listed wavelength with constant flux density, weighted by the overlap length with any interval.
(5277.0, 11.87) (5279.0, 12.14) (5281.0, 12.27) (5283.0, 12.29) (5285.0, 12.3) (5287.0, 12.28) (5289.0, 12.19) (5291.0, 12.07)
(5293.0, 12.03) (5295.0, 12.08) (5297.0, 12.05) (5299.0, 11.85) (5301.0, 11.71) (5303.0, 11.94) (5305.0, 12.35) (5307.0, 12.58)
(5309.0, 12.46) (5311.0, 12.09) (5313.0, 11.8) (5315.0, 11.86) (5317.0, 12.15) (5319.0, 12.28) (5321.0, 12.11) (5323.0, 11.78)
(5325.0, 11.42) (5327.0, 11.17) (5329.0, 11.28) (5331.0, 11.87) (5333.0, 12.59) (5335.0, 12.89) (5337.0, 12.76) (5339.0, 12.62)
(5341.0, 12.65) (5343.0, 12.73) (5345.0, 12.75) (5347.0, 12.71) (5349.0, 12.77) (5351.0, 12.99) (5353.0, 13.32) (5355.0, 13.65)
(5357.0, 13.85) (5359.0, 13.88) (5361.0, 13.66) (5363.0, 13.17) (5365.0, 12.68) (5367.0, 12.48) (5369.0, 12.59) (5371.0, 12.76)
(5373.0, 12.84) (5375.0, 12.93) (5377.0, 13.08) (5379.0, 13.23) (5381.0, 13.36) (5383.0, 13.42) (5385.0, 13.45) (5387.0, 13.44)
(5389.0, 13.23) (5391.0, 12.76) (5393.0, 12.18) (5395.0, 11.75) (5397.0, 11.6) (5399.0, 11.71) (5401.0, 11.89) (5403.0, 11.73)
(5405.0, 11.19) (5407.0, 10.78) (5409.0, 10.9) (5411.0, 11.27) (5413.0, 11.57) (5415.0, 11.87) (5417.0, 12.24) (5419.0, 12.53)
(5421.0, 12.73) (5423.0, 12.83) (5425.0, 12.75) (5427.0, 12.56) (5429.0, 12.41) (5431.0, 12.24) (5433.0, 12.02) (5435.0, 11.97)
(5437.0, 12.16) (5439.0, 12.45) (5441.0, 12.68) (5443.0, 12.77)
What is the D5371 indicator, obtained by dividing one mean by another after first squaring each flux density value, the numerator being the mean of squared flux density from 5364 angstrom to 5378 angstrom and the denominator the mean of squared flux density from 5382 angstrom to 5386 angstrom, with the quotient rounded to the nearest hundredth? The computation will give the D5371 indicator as 0.90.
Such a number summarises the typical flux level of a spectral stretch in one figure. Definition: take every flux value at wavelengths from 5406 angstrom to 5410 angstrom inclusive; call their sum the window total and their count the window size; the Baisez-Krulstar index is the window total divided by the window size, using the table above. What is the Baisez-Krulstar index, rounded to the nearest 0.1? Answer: 10.8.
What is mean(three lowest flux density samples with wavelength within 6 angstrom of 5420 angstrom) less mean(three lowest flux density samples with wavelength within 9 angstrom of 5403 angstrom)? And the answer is 1.3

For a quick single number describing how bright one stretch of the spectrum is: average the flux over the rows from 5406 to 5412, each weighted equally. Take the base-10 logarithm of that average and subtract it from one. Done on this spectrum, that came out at -0.041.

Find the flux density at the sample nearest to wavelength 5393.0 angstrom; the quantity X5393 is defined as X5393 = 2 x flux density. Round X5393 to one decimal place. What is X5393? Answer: 24.4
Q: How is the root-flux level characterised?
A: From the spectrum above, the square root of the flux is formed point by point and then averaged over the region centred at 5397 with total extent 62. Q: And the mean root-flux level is 3.52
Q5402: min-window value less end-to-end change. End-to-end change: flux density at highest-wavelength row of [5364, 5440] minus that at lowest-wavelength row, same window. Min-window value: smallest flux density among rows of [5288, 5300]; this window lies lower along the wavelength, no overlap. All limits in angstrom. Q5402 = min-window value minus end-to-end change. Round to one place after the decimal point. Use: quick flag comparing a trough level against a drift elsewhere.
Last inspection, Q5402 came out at 12.1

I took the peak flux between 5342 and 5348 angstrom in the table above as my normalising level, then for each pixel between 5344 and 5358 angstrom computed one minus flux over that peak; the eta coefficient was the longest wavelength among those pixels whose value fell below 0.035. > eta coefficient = 5357.0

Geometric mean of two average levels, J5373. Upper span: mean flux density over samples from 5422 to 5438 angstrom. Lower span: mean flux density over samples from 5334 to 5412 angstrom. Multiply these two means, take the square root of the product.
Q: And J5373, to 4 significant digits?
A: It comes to 12.51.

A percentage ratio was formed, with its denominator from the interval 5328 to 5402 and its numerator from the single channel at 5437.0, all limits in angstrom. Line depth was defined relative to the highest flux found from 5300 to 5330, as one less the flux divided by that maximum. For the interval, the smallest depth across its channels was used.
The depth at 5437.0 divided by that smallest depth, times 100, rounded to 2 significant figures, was -32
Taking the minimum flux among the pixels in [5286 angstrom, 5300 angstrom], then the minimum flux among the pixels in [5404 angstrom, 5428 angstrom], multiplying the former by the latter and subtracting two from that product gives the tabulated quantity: 126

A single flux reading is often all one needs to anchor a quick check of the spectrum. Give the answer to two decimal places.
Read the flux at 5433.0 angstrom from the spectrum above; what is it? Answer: 12.02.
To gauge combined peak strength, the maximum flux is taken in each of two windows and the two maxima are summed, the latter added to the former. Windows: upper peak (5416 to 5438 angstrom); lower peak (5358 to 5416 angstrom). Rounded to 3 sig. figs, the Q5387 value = 26.7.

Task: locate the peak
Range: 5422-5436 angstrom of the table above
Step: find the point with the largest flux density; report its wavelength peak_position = 5423.0 angstrom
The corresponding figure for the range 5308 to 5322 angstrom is 5309.0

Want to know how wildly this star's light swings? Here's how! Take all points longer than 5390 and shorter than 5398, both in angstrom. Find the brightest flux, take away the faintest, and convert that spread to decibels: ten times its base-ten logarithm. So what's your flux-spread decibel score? 1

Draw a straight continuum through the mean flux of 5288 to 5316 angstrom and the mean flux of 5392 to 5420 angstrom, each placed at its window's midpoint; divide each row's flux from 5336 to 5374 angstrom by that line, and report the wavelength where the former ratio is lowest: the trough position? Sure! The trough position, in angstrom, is 5367.0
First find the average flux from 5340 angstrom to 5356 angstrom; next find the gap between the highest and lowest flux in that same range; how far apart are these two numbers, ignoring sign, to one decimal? 11.9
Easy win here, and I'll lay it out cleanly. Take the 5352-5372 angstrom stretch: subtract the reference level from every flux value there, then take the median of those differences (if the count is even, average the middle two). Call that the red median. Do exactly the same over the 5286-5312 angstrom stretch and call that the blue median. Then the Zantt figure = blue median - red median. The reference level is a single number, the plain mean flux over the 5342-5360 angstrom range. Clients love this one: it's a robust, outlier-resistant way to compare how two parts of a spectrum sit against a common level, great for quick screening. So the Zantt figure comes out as -1.2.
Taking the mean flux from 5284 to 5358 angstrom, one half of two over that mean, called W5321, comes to 0.081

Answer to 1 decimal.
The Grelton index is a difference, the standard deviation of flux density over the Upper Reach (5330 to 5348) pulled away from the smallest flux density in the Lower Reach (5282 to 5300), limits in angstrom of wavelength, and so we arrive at 11.6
